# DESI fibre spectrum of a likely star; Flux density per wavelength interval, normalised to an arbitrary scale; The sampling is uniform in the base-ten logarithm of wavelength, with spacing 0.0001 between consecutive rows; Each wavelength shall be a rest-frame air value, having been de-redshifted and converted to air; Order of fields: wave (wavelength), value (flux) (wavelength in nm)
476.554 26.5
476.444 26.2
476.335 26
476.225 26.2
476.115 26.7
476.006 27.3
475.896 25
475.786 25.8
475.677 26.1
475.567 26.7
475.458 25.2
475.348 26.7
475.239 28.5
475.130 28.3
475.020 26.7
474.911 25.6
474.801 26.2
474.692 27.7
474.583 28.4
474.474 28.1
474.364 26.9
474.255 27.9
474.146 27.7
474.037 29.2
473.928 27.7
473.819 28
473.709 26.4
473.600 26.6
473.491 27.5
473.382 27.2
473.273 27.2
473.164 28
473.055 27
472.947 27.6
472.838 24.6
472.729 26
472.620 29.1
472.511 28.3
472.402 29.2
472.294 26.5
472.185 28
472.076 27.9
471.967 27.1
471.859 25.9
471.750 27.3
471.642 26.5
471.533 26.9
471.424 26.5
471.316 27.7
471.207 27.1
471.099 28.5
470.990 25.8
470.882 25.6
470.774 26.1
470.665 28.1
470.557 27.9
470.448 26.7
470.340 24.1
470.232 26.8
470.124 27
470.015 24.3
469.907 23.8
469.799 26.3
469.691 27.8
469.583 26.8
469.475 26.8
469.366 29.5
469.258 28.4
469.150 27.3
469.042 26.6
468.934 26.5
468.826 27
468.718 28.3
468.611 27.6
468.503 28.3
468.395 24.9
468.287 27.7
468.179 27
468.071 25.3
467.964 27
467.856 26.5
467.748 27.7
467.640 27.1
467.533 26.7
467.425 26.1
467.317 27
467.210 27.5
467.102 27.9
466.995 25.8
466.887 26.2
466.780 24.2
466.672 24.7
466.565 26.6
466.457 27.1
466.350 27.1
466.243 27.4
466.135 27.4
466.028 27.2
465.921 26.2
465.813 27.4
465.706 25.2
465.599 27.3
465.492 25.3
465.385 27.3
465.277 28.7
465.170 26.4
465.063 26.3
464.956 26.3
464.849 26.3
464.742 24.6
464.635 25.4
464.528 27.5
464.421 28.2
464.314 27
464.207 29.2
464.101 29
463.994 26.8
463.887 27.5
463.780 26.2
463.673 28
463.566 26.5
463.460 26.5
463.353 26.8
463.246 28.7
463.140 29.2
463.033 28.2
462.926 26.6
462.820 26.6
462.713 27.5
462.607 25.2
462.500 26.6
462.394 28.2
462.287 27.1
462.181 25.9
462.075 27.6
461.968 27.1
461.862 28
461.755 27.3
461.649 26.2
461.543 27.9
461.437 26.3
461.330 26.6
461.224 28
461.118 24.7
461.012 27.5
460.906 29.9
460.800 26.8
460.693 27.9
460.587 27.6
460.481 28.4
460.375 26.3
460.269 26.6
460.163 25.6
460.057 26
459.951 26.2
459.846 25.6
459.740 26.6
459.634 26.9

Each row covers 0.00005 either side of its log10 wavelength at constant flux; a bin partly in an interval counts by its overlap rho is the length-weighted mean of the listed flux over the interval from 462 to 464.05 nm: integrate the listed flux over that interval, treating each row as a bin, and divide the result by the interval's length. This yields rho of 27.1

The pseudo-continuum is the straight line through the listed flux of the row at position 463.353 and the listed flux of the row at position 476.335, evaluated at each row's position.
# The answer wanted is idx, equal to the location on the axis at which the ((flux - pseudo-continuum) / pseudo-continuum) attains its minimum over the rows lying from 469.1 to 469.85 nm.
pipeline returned 469.799 nm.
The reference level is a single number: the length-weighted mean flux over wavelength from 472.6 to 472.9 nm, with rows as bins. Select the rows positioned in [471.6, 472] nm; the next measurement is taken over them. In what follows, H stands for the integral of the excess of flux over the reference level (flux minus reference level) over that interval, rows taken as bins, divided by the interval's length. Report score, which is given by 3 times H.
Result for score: 1.3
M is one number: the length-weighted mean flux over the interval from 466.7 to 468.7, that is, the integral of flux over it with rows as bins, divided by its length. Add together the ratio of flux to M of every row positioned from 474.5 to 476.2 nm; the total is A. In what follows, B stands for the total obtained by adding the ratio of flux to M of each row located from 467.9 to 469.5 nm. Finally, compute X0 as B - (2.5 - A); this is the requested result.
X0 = 27.80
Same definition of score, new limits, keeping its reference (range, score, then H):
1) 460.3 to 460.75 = 3.7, 1.23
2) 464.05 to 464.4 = 6.3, 2.12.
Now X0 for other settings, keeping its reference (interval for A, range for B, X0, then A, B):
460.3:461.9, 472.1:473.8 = 28.16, 15.3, 15.3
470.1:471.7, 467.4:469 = 27.65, 15.0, 15.1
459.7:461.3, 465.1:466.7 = 27.65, 15.1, 15.0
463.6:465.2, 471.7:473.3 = 28.00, 15.2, 15.3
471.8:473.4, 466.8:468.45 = 27.84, 15.3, 15.0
